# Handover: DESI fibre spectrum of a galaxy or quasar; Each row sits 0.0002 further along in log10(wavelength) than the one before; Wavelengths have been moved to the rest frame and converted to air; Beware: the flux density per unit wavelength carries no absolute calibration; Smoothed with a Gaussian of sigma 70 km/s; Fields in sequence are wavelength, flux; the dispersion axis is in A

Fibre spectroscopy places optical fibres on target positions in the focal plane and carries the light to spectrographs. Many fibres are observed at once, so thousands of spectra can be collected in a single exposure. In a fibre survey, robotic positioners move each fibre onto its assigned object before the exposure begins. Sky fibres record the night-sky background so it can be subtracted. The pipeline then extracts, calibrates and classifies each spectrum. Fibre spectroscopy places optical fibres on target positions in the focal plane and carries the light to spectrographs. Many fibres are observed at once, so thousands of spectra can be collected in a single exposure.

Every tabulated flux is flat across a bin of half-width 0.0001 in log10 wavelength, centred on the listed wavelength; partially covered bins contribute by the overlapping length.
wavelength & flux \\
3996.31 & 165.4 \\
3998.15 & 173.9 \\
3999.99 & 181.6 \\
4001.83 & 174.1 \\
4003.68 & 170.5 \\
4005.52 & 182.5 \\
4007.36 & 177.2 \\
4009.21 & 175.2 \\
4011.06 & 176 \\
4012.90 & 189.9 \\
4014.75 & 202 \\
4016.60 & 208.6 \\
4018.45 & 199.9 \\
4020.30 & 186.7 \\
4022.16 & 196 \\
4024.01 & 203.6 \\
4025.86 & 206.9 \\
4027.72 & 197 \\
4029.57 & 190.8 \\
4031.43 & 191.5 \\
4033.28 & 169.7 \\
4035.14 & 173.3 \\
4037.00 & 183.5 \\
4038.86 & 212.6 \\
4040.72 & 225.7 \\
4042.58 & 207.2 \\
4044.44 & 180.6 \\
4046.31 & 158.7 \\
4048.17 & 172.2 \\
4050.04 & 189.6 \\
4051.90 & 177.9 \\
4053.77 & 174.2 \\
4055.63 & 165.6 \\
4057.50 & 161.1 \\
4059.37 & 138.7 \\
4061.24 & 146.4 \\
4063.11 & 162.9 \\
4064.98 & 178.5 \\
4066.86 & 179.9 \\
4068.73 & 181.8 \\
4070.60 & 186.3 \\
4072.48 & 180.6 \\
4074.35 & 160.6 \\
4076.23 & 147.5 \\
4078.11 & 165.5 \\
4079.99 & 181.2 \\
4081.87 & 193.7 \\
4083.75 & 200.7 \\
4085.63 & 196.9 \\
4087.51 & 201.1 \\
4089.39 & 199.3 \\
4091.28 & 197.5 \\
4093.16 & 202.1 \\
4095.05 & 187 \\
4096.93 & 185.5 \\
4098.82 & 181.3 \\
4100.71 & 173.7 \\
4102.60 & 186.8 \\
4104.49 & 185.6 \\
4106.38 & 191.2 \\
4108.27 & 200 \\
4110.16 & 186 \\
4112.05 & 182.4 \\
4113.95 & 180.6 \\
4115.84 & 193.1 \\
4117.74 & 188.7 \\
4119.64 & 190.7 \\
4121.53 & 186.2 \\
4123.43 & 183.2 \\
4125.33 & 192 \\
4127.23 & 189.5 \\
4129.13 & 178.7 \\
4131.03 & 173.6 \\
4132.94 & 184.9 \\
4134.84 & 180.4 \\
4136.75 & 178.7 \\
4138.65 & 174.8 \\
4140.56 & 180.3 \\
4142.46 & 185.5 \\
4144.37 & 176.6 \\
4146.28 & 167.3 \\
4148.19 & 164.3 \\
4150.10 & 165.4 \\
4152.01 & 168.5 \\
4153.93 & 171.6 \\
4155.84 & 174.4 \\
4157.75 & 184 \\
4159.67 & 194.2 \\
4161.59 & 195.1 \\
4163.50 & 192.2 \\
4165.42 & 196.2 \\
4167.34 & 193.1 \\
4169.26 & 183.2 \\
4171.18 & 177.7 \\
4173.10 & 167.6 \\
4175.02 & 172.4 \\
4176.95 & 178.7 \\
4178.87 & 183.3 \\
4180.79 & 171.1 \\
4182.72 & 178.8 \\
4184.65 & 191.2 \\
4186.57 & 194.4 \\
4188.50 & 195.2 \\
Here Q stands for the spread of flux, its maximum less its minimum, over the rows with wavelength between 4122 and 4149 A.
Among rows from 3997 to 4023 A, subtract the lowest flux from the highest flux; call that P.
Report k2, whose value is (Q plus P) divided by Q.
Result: 2.4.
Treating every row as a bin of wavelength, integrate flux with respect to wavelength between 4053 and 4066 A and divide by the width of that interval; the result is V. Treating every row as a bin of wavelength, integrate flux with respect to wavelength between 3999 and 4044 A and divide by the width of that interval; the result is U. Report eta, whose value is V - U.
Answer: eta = -30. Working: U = 191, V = 161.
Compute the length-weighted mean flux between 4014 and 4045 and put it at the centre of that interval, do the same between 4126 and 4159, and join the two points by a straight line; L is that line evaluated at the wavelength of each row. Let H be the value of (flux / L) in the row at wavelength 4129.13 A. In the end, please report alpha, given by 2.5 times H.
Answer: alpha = 2.50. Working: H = 1.00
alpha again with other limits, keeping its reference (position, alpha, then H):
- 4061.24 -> 1.92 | 0.77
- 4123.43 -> 2.54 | 1.02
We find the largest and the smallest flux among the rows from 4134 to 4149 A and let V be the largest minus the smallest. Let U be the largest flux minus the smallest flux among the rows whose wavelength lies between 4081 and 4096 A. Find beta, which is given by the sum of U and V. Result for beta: 36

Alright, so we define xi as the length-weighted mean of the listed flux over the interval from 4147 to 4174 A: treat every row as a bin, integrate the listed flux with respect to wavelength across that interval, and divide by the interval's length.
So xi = 180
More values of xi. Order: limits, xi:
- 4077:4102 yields 189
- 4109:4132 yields 186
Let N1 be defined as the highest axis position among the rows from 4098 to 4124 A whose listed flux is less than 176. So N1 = 4100.71 A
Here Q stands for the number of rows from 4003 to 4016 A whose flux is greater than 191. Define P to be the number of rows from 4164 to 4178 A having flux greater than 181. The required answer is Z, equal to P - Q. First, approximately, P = 3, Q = 1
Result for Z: 2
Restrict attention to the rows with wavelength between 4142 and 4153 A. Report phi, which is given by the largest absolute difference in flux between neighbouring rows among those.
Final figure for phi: 9.3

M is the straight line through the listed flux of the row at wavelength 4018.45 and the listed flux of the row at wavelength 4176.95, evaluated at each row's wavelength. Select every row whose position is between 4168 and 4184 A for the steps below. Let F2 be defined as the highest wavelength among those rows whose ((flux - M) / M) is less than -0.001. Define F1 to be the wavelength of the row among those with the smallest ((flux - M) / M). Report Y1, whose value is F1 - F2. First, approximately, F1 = 4173.10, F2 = 4180.79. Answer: -7.7 A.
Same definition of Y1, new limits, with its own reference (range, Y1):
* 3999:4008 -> -3.7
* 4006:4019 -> -3.7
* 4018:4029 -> -7.4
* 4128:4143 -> -9.5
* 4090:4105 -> -3.8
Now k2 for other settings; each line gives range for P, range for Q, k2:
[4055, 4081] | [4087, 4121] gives 2.7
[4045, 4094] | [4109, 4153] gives 3.2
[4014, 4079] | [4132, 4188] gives 3.7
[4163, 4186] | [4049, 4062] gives 1.6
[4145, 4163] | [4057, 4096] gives 1.5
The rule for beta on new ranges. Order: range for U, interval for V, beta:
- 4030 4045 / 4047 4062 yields 107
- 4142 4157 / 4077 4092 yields 57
